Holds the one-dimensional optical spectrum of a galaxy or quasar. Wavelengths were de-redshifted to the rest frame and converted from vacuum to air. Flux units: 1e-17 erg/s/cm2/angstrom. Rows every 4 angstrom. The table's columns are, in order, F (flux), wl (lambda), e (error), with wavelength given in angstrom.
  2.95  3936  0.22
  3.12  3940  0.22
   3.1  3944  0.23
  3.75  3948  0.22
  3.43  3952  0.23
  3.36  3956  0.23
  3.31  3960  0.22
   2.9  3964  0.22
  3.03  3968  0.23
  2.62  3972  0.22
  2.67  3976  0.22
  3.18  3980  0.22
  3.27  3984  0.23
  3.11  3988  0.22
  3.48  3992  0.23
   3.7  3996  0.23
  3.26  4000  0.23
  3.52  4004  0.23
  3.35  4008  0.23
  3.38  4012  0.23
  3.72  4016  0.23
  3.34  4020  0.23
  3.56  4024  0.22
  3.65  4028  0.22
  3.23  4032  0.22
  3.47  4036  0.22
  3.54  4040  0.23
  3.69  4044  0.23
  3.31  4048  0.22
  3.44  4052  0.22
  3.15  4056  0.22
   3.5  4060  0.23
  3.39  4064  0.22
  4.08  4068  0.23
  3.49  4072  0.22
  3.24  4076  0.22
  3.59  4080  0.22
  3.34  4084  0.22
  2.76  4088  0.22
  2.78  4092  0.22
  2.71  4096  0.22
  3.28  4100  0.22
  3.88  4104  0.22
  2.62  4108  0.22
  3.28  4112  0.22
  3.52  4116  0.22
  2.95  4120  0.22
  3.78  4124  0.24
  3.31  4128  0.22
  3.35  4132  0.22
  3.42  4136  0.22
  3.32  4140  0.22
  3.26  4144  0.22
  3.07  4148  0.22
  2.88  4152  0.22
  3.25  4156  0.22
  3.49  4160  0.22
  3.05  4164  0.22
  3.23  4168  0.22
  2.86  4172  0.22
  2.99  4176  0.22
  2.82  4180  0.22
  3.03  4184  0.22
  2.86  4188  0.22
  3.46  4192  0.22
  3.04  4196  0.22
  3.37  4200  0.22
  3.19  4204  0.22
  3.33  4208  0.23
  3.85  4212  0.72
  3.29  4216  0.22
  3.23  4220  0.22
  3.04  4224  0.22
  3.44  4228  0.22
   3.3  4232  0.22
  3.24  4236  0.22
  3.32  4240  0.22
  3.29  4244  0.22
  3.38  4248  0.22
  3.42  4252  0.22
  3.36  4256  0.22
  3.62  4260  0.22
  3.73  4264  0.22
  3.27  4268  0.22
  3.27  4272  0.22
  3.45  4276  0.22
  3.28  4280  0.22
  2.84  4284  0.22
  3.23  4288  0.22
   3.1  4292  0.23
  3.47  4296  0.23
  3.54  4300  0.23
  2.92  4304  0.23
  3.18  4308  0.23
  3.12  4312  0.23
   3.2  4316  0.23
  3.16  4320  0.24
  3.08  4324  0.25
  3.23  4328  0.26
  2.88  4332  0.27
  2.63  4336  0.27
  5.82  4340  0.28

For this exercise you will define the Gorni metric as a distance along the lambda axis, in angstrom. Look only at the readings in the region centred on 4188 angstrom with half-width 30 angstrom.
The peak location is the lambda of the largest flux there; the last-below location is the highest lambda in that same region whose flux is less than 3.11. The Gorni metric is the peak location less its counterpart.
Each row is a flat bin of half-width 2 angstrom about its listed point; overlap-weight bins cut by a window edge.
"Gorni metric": 16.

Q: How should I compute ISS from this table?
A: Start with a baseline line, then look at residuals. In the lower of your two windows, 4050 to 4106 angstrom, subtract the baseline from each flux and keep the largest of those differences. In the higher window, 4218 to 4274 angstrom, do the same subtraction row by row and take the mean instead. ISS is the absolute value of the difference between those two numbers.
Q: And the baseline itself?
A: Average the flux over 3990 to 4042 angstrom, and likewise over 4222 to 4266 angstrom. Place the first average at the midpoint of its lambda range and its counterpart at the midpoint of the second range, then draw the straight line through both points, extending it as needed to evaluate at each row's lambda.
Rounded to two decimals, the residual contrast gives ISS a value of 0.65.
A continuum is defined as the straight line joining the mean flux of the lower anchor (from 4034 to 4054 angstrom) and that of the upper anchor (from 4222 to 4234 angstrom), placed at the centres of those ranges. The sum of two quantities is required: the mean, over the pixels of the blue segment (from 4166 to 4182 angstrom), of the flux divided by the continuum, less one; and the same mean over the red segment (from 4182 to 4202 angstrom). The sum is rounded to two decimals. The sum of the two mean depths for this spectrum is -0.15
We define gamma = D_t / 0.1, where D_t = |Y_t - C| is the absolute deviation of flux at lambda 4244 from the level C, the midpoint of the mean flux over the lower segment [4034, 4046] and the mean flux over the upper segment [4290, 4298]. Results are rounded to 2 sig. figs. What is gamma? 1.4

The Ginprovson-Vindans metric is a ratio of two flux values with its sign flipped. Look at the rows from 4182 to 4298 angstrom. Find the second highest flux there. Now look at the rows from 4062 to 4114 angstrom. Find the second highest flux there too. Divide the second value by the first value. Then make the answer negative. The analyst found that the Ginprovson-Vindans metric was -1.04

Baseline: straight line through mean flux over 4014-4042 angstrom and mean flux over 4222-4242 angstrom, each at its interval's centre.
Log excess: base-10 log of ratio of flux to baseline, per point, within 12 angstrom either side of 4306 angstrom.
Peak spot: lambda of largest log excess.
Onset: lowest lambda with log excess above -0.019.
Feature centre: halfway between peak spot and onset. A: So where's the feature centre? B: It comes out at 4298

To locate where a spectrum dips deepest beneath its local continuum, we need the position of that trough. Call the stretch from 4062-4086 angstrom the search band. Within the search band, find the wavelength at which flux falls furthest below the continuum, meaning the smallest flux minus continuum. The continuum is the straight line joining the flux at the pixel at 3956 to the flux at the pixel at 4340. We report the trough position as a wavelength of 4076 angstrom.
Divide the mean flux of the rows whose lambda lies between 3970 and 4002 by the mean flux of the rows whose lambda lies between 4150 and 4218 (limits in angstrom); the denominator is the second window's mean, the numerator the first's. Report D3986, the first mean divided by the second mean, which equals 1.00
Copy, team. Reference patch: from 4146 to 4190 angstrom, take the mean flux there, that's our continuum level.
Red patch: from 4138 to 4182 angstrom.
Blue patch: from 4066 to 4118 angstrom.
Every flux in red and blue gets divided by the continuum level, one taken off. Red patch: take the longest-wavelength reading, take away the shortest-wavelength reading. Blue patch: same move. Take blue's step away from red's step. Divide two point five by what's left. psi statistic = 127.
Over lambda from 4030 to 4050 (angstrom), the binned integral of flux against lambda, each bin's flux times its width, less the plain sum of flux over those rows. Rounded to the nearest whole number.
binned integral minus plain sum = 52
